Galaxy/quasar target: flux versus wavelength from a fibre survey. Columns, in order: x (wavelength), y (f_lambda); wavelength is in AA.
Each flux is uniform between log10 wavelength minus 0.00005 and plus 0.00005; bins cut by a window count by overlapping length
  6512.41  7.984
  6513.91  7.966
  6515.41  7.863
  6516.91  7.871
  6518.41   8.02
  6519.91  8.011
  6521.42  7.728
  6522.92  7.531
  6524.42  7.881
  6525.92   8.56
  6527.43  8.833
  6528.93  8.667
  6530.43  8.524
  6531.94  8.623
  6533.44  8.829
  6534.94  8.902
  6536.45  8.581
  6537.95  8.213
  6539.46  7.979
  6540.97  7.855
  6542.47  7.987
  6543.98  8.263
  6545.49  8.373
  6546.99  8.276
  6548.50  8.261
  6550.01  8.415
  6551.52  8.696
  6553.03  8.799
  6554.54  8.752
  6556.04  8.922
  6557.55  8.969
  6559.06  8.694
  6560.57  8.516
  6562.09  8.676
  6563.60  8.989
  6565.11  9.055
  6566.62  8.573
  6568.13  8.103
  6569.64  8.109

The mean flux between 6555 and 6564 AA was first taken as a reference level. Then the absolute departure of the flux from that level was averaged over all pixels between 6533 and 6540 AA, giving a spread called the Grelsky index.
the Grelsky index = 0.35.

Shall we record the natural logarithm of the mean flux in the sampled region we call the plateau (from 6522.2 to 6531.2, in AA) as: 2.12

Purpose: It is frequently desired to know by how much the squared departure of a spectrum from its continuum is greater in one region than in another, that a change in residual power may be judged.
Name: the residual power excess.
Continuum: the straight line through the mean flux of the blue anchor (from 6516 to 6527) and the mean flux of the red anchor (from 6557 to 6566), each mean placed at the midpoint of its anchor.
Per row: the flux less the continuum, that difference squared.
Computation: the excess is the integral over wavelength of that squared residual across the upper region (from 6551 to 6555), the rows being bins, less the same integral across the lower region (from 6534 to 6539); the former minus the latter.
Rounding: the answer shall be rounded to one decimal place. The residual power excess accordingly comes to -0.8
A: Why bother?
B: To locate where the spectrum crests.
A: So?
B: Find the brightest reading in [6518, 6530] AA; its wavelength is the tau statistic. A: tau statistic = 6527.43 AA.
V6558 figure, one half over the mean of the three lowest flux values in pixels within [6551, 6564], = 0.0579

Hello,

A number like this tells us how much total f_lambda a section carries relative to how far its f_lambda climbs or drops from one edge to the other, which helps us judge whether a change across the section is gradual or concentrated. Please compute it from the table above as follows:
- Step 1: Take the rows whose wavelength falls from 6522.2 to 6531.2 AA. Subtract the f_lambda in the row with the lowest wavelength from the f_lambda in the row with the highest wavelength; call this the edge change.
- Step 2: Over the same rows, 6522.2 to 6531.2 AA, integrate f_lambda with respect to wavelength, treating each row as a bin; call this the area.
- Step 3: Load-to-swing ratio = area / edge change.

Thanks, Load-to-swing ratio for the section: 76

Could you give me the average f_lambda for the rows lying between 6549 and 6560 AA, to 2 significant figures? 8.7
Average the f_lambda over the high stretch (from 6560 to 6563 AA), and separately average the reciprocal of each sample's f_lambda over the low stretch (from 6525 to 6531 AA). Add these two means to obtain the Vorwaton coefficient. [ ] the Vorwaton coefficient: 8.71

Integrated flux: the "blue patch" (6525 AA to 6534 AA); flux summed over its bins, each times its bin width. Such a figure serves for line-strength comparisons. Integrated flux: 78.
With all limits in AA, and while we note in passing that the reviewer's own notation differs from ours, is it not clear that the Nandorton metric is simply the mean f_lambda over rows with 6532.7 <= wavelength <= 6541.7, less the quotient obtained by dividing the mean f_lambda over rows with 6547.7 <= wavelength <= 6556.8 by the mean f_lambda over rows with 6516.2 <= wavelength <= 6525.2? 7.29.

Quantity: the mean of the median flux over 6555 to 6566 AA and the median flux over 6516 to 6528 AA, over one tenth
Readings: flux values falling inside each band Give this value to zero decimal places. 84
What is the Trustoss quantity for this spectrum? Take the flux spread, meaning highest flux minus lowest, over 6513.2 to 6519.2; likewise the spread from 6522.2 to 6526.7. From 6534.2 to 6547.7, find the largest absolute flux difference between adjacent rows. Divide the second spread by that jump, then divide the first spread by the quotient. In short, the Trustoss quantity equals 0.06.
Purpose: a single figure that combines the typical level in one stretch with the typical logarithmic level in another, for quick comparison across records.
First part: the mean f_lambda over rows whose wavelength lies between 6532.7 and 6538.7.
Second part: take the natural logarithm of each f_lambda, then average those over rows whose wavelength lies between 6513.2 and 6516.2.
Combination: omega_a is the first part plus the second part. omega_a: 10.7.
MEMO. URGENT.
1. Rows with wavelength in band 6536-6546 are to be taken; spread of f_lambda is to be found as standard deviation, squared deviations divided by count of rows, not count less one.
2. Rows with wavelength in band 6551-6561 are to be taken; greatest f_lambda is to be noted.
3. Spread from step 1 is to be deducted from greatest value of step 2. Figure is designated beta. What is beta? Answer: 8.73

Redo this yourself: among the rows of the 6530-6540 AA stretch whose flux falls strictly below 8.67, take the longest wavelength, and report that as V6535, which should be 6539.46 AA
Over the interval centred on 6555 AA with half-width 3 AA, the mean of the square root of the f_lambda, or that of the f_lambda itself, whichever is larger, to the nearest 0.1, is 8.9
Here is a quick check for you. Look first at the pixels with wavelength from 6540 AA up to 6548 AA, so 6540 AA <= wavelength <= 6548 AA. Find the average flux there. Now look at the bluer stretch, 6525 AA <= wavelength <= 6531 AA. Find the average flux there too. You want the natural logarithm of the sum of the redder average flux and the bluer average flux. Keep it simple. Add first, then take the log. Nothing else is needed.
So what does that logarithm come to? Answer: 2.82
